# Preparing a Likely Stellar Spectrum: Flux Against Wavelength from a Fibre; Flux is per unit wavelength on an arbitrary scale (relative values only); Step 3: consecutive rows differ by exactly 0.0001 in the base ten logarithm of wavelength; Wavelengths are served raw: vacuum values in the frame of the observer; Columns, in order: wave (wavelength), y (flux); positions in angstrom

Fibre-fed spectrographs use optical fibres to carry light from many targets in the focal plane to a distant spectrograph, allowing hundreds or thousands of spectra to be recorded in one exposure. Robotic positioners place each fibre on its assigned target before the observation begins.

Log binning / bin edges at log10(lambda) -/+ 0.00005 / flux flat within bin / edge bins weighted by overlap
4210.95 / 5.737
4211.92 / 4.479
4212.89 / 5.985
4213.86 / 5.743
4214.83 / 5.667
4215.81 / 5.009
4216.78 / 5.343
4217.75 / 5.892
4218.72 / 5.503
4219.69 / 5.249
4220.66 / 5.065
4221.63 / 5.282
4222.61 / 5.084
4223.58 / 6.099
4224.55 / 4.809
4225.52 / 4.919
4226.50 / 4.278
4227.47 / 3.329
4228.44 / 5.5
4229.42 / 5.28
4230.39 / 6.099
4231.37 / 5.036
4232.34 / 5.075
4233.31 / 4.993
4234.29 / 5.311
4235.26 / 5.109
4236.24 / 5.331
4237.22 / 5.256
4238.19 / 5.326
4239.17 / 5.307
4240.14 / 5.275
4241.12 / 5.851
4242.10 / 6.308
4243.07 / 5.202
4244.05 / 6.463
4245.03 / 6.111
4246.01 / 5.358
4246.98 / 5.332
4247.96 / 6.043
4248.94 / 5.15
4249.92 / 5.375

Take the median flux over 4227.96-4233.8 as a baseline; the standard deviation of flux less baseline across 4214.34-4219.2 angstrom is 0.3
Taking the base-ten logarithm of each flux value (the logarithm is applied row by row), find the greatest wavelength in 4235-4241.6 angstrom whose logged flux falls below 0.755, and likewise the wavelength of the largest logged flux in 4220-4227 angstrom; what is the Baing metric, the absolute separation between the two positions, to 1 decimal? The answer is 16.6 angstrom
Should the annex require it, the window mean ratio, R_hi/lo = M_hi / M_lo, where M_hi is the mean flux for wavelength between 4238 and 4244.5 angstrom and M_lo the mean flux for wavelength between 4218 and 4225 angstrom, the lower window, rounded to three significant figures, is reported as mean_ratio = 1.07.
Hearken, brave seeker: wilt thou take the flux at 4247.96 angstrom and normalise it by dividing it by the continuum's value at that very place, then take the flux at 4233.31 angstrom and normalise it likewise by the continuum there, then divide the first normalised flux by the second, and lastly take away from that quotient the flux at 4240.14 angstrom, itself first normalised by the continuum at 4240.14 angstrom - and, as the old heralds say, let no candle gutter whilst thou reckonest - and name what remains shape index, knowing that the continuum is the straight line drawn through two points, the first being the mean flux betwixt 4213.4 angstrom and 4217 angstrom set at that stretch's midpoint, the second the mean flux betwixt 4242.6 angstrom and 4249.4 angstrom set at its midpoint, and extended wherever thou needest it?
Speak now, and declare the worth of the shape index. 0.25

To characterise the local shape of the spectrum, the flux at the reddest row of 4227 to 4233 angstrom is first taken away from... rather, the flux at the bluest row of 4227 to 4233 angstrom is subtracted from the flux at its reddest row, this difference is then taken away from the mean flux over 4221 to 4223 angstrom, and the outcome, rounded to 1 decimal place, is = 3.4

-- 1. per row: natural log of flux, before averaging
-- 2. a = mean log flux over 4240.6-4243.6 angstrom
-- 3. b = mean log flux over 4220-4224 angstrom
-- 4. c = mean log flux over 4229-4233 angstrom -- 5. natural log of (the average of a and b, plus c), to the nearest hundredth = 1.22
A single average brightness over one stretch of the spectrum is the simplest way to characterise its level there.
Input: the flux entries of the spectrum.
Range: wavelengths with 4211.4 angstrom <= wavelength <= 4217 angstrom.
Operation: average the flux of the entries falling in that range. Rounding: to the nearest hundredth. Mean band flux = 5.37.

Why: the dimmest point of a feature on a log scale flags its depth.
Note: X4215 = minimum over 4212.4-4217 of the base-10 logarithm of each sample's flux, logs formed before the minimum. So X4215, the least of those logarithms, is 0.700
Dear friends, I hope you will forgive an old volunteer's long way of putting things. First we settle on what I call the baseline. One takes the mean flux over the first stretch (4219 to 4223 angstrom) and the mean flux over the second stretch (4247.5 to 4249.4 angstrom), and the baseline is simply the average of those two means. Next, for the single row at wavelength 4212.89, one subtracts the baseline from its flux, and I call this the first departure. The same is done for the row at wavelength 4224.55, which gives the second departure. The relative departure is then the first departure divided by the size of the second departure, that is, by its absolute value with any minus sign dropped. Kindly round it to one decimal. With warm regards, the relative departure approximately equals 1.0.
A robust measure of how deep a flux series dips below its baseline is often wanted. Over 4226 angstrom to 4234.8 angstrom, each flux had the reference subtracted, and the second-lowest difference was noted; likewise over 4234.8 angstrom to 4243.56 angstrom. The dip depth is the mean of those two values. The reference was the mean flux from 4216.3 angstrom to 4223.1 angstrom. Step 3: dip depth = -0.61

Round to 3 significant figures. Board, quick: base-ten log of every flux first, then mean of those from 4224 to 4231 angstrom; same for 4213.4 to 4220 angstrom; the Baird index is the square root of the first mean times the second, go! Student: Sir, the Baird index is 0.710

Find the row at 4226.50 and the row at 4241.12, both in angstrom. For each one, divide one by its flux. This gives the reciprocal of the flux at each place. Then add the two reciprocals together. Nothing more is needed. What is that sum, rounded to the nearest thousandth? 0.405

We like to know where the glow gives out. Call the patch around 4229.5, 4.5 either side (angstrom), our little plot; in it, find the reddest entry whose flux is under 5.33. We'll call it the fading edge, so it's 4233.31 angstrom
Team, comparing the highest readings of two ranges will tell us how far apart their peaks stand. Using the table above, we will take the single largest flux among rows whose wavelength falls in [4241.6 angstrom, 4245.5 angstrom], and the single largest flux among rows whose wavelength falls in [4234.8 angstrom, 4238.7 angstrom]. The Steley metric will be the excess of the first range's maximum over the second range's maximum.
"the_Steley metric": 1.1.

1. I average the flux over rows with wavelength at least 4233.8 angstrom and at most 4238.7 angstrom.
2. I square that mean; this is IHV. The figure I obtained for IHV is 28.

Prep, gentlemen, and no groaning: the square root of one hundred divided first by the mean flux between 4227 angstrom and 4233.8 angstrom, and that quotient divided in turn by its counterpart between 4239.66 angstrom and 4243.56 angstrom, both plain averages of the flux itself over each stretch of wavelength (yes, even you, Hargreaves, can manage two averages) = 1.87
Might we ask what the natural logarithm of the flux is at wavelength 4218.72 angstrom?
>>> 1.71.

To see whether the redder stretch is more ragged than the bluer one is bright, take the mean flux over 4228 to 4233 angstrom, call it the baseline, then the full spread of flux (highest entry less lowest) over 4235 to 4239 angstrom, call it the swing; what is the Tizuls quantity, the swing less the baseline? -5.2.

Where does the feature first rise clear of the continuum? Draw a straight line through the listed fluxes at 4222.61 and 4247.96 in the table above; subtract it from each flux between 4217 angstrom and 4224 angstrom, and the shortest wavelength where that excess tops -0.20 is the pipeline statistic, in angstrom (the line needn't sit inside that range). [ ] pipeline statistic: 4217.75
